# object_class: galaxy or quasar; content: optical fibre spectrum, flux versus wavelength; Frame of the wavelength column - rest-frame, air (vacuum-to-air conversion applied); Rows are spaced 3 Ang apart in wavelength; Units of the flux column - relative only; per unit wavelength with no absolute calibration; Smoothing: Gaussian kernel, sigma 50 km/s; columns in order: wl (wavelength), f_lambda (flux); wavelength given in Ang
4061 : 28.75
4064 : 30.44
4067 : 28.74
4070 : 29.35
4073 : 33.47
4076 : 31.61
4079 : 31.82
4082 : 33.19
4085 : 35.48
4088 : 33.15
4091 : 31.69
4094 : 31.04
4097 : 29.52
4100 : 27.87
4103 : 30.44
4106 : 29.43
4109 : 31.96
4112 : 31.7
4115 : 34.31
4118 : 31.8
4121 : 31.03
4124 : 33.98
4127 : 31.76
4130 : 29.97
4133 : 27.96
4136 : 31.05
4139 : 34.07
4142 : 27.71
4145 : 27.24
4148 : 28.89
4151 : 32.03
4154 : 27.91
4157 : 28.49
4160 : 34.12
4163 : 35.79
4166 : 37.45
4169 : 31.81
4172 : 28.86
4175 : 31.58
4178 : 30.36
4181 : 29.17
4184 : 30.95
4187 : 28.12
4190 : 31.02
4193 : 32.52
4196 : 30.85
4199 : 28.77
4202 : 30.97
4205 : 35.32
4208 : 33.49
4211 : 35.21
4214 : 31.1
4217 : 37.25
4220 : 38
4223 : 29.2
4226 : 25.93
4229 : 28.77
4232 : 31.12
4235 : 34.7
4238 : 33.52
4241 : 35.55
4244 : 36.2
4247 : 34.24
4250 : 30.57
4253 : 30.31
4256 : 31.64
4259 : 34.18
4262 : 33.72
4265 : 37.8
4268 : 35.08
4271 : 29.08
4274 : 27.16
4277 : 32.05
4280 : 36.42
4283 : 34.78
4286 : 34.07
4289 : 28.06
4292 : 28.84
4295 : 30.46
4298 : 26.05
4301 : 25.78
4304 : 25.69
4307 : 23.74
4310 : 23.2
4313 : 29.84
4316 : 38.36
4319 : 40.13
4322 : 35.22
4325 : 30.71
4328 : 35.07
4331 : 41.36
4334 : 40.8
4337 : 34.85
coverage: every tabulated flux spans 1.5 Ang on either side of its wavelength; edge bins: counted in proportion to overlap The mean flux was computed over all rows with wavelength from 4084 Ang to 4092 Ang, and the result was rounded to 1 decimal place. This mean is 33.4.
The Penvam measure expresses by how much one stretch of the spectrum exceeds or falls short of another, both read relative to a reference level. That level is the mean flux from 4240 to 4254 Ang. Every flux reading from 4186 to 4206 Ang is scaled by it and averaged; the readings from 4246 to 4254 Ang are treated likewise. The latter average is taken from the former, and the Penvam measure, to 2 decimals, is -0.02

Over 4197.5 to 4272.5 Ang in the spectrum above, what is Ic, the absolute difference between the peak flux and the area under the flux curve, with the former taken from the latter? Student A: 2427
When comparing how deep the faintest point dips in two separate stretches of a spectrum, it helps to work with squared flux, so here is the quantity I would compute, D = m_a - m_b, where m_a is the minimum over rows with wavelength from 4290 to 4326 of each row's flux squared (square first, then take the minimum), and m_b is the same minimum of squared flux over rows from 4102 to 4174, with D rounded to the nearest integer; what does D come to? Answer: -204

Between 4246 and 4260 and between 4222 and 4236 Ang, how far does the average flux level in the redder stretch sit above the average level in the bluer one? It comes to 2.2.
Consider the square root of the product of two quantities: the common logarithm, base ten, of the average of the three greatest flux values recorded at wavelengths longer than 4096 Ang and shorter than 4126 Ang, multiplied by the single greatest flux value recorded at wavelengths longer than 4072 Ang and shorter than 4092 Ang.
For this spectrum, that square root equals 7.4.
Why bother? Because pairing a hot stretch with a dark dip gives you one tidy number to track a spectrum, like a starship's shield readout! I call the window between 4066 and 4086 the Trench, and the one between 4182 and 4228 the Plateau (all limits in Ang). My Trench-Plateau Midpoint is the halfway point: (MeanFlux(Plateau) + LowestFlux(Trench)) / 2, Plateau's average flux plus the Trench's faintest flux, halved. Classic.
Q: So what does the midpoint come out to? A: 30.3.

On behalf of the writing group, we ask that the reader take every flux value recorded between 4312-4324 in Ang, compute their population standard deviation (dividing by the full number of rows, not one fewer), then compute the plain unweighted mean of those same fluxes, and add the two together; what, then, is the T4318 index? 39.8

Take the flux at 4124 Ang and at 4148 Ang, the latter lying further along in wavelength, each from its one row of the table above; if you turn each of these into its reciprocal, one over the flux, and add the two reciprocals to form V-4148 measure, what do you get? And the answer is 0.064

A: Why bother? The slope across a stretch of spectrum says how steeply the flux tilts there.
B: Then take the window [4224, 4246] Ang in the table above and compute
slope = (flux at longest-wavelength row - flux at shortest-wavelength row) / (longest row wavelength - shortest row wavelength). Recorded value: 0.6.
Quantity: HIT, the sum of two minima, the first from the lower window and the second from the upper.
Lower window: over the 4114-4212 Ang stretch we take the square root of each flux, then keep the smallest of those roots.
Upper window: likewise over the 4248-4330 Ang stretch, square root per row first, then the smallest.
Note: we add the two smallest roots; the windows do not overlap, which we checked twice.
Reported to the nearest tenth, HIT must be 10.0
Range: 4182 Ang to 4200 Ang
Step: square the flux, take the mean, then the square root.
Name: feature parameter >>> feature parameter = 30.4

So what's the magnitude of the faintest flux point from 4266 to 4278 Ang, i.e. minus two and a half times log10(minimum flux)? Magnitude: -3.58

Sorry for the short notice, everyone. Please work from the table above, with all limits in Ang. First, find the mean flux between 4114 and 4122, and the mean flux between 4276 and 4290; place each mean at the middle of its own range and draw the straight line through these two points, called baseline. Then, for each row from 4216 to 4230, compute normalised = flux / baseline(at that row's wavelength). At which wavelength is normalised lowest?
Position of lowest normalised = 4226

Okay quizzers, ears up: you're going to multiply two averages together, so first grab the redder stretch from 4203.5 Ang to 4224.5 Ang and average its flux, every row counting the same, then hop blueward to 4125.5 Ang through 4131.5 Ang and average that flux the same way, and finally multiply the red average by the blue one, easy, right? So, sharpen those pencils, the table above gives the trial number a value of 1056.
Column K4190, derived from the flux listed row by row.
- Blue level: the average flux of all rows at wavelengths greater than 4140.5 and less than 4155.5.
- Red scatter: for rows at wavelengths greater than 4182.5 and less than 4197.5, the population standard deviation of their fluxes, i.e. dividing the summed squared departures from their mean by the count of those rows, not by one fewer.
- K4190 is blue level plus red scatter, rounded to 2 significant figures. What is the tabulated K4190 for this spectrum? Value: 30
